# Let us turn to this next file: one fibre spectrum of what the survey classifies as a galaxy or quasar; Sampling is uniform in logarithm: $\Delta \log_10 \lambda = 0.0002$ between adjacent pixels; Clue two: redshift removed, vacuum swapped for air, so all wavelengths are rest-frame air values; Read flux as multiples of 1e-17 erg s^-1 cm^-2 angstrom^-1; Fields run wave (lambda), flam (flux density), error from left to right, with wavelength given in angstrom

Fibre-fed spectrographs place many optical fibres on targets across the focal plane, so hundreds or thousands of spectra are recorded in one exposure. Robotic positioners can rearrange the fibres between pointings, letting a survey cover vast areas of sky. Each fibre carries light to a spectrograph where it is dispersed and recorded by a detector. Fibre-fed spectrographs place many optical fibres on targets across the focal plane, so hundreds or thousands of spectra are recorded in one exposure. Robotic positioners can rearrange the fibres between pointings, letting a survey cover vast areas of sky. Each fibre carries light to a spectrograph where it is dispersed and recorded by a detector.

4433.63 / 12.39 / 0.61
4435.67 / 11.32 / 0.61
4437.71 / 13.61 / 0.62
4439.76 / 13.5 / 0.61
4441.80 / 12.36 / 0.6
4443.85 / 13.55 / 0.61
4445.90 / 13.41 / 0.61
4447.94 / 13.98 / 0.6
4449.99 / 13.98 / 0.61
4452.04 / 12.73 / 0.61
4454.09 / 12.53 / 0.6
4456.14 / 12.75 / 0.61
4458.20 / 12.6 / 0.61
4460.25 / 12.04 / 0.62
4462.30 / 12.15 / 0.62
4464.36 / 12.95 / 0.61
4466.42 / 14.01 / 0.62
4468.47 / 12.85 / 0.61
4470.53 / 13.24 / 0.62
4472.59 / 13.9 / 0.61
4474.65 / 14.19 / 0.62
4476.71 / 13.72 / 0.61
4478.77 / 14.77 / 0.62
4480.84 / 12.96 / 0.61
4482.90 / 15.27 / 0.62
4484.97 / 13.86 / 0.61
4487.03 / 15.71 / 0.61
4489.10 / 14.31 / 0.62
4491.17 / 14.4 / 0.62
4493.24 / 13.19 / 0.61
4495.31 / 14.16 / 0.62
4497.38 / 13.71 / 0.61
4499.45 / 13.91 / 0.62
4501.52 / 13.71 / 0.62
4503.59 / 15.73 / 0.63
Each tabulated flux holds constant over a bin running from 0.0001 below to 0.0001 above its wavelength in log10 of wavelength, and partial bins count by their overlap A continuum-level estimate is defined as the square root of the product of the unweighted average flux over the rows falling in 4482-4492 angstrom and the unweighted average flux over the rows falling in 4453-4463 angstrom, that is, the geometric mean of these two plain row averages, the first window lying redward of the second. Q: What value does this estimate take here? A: 13.5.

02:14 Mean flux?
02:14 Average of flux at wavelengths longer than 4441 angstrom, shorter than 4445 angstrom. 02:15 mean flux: 13.0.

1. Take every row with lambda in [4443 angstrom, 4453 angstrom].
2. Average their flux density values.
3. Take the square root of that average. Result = 3.68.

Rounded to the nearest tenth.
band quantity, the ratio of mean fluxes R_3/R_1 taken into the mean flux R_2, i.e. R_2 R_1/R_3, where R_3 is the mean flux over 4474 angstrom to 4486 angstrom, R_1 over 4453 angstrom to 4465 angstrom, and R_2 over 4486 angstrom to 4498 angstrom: 12.6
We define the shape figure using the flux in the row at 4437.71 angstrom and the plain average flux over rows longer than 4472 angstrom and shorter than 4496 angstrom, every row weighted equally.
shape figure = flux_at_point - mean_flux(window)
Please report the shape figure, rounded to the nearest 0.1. -0.6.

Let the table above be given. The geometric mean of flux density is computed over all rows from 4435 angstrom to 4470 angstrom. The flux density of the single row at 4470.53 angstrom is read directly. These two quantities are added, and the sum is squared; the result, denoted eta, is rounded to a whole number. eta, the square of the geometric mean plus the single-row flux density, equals 685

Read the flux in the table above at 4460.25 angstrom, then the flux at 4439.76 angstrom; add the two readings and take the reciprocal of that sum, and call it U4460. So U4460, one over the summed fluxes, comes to 0.0392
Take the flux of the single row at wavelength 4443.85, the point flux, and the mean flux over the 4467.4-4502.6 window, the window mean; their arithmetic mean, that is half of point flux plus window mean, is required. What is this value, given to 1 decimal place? 13.8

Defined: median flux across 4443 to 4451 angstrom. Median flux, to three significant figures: 13.8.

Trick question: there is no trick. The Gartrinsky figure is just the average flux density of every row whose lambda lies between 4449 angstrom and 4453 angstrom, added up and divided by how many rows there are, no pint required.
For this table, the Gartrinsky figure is 13.4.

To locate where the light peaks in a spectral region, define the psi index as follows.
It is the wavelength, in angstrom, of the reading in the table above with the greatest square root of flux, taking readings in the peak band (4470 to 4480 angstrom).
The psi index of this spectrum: 4478.77 angstrom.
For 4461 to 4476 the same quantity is 4474.65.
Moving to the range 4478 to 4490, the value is 4487.03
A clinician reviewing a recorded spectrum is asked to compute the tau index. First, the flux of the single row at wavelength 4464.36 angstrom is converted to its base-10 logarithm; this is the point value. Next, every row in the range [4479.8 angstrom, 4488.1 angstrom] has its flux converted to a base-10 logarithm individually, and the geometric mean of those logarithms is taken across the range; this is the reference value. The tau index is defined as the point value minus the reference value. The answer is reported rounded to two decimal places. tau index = -0.05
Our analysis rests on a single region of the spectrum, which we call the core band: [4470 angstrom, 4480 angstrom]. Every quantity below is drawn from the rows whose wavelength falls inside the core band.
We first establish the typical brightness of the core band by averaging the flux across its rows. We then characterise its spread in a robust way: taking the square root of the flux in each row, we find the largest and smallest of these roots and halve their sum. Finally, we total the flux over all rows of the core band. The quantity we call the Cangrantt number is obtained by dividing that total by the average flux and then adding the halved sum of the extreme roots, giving 8.74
